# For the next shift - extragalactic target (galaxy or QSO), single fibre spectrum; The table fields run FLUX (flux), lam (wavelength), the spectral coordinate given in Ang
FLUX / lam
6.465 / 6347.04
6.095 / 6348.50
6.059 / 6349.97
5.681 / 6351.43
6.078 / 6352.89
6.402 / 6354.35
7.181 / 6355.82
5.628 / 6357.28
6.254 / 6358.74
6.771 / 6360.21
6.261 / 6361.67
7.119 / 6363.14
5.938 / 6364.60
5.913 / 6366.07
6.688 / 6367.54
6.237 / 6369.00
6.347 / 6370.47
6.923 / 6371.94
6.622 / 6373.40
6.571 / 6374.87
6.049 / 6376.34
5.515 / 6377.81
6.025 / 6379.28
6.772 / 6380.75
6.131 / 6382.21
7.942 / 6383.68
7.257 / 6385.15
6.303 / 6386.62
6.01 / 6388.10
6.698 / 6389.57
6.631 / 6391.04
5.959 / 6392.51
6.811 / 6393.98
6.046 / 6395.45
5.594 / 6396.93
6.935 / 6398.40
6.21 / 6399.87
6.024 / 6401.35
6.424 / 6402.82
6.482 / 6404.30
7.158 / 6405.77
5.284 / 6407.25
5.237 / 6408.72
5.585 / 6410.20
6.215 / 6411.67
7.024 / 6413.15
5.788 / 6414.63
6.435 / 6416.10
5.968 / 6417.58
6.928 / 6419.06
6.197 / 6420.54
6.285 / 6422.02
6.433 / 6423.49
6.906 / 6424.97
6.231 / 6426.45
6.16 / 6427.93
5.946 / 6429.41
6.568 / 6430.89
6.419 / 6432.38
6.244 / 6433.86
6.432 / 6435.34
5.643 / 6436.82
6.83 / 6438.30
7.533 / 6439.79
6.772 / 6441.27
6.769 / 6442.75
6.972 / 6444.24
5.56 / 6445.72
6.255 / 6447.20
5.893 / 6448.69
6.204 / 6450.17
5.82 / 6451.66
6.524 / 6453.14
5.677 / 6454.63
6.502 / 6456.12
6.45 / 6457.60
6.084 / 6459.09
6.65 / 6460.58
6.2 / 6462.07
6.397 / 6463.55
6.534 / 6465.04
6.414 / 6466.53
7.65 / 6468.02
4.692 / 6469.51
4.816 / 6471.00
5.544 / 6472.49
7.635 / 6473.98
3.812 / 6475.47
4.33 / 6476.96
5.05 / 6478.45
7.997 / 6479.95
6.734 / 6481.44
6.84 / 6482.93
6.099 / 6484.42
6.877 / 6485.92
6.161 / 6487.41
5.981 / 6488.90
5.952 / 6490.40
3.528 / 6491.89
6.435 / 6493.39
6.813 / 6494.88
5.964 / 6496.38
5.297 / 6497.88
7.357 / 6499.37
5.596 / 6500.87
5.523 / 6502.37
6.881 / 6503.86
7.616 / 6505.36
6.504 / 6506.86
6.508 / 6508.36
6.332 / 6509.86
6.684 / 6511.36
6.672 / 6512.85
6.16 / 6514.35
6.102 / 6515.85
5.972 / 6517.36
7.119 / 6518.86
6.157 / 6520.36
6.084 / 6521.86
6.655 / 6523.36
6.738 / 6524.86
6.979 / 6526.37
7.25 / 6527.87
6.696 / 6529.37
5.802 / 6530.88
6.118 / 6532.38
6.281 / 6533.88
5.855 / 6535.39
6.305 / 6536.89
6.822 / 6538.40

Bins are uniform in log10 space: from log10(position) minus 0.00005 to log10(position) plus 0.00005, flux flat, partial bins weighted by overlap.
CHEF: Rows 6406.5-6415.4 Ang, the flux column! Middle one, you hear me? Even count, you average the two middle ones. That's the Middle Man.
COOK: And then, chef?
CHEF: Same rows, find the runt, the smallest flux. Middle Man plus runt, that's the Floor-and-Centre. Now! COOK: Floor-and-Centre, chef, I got 10.9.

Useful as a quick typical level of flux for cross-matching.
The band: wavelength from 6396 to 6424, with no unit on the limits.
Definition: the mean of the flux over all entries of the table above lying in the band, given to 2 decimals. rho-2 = 6.22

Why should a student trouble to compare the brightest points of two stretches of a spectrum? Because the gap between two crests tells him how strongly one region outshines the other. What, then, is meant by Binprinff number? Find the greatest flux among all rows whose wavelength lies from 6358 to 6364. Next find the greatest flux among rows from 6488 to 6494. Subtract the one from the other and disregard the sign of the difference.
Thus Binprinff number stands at 0.7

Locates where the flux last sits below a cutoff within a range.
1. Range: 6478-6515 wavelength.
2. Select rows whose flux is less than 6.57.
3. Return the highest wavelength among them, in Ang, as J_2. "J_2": 6514.35 Ang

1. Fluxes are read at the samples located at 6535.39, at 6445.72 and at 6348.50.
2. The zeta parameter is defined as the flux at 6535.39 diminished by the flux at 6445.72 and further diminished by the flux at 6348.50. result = -5.8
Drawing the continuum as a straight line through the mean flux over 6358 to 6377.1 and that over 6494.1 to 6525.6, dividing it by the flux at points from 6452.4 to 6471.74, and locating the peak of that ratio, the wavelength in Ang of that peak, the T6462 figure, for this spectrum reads 6469.51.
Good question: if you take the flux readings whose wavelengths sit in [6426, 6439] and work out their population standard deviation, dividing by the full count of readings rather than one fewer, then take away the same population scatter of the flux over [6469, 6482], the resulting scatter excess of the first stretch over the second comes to -1.1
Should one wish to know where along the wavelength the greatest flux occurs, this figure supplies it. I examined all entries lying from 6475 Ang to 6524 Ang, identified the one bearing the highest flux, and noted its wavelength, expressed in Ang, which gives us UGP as 6479.95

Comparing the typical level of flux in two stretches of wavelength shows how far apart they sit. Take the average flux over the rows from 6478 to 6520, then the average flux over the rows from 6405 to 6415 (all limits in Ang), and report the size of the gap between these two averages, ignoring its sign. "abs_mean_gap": 0.27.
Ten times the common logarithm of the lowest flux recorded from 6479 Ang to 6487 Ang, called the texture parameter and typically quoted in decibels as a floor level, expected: 7.9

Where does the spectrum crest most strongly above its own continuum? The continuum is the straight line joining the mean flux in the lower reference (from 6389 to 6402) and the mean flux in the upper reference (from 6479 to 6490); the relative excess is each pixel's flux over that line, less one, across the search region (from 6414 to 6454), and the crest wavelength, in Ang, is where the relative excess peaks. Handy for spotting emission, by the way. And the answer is 6439.79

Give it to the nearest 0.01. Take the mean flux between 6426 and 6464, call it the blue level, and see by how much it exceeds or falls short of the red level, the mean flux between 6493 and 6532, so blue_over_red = -0.12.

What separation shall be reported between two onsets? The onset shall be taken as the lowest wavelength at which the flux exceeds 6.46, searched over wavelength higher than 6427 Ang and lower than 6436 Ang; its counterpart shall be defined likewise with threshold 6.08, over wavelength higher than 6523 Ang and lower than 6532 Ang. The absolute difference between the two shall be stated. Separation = 92.5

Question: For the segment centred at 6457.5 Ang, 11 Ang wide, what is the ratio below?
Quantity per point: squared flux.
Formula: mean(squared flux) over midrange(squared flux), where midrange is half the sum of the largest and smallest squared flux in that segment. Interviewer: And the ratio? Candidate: 1.04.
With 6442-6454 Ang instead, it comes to 0.99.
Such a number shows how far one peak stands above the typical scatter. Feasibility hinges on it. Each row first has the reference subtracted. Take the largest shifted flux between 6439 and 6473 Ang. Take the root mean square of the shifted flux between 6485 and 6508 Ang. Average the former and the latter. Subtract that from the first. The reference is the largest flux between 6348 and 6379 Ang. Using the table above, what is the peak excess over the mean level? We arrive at -0.46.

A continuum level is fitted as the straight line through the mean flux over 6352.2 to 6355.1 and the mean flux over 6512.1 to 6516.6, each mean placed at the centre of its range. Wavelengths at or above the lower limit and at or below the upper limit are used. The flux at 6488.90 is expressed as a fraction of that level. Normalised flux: 0.95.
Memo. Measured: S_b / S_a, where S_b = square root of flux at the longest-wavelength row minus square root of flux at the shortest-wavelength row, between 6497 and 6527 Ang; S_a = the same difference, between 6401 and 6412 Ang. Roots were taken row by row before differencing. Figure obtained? 8.8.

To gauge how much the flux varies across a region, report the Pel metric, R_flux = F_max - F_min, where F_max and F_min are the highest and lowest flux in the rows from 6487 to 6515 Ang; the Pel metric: 4.1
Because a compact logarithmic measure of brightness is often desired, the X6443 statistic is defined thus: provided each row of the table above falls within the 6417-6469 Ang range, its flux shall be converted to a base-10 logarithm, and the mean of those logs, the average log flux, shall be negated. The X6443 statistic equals -0.805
